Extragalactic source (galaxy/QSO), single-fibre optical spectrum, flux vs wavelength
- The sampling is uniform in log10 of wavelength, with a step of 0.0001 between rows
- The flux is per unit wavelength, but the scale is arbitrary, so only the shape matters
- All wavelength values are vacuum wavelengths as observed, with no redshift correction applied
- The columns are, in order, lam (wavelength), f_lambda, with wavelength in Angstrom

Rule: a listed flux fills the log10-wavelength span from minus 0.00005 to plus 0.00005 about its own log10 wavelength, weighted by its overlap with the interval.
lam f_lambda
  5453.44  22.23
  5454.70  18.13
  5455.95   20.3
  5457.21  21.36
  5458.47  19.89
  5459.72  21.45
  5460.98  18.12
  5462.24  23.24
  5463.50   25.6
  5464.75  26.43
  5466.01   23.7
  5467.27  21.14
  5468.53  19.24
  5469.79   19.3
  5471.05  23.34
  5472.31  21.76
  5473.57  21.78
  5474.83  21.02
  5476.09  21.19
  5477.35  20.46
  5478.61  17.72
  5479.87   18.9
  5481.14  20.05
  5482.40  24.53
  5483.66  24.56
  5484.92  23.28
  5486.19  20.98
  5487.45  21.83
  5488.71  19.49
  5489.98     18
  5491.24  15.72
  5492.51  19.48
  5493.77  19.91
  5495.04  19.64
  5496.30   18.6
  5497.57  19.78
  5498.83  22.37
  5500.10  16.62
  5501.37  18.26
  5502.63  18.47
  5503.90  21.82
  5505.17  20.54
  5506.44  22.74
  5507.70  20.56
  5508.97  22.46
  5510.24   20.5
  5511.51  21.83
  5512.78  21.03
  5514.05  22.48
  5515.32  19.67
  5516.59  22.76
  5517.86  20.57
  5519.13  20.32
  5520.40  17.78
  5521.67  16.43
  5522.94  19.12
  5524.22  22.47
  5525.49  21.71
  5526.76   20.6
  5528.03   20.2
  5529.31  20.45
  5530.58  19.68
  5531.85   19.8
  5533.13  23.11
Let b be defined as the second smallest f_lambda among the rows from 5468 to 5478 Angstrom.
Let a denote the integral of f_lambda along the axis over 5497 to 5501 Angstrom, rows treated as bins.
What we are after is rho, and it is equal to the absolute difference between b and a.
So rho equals 59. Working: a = 78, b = 19.3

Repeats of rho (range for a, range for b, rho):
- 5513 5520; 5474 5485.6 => 128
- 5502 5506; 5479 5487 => 61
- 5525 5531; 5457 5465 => 103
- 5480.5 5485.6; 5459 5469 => 98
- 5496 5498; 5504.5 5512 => 18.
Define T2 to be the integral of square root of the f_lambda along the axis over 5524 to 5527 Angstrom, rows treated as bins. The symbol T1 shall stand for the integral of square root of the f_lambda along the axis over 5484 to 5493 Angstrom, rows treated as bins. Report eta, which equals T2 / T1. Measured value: 0.3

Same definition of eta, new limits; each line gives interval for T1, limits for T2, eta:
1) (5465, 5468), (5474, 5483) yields 2.9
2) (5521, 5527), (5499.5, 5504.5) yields 0.8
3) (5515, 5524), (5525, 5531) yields 0.7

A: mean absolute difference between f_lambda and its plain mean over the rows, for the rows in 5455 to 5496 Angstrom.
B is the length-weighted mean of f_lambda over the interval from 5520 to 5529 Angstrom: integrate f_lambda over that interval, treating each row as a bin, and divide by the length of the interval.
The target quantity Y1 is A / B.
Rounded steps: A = 1.8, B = 19.8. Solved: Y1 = 0.093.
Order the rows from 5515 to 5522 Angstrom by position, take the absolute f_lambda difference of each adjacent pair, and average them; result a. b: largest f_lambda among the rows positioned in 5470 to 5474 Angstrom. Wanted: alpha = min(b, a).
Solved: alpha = 1.9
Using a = 1.9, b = 23.34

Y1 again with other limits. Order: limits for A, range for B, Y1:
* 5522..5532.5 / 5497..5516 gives 0.040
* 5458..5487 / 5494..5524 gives 0.094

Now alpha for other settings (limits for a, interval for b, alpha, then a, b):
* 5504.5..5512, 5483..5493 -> 1.9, 1.9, 24.56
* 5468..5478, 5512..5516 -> 1.1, 1.1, 22.48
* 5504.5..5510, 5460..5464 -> 2.1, 2.1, 25.6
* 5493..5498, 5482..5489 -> 0.8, 0.8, 24.56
